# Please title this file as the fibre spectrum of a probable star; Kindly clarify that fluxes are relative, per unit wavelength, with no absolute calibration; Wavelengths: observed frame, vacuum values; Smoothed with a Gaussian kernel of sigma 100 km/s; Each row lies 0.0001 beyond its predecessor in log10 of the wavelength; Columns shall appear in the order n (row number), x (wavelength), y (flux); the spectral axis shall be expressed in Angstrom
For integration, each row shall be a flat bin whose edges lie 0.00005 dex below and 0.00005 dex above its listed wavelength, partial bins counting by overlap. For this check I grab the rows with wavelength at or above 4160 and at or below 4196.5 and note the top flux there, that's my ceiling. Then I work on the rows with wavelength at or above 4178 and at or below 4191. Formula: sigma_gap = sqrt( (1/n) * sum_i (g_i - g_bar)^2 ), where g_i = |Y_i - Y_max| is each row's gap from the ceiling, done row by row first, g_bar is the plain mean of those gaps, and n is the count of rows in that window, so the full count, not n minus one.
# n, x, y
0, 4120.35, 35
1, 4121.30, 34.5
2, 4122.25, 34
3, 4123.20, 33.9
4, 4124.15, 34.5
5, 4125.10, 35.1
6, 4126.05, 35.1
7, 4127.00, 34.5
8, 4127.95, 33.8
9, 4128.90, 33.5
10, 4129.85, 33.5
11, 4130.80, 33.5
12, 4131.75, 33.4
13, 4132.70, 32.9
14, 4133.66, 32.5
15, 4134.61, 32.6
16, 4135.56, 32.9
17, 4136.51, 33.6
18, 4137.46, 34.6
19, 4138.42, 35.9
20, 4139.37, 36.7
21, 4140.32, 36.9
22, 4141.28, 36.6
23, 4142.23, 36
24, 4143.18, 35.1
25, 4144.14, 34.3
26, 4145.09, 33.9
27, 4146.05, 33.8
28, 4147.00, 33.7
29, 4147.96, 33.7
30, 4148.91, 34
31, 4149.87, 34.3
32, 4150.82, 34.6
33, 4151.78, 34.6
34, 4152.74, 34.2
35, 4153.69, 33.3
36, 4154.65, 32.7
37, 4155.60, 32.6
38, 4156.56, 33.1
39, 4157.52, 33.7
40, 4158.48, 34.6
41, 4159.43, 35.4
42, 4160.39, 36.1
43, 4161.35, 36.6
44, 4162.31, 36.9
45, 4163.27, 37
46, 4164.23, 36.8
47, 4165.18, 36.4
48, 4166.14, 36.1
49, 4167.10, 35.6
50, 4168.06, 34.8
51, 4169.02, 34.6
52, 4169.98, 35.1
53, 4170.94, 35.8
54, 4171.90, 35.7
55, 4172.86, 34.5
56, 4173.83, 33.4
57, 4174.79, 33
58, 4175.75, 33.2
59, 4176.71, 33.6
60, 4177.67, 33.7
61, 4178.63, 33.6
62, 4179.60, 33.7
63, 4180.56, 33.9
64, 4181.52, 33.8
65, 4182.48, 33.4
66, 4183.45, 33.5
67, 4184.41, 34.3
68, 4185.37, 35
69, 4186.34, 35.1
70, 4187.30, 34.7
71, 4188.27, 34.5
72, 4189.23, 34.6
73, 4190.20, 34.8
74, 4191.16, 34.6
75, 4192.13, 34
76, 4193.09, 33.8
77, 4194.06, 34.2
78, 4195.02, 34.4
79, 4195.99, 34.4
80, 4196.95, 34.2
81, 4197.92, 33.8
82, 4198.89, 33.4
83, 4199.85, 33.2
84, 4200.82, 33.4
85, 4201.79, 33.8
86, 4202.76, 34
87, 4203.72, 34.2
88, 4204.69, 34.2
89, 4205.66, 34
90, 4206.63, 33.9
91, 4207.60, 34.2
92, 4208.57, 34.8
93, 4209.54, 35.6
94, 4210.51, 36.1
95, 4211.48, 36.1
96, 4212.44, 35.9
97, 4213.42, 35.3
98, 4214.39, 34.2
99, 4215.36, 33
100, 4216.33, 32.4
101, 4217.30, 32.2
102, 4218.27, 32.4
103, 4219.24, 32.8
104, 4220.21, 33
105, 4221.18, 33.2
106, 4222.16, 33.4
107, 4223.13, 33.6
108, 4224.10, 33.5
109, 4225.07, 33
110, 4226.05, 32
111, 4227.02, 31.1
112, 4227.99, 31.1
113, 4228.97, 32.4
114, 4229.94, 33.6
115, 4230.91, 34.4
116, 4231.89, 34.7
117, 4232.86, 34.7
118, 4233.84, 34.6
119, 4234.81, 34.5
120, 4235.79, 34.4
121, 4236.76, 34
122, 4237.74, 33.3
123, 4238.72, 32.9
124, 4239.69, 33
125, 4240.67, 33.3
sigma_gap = 0.58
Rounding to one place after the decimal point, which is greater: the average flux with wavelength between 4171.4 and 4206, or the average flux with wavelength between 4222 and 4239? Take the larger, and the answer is 34.0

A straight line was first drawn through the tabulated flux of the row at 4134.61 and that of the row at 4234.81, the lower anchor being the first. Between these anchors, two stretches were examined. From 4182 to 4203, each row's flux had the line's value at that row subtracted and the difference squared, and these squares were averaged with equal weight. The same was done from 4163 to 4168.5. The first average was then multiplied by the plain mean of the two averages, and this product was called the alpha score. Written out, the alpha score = 2.7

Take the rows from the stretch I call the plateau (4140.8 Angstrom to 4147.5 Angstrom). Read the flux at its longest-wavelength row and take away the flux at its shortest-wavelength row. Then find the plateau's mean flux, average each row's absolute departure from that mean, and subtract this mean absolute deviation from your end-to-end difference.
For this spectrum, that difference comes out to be -3.87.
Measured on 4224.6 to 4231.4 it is 0.41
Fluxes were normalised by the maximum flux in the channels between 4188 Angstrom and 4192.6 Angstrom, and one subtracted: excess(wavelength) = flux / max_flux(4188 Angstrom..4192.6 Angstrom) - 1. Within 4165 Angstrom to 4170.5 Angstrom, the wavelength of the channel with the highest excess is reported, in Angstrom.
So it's 4165.18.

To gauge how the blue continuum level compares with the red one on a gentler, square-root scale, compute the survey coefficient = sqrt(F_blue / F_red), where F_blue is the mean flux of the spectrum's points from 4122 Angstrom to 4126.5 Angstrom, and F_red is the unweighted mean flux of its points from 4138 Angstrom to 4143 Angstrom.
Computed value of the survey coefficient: 0.97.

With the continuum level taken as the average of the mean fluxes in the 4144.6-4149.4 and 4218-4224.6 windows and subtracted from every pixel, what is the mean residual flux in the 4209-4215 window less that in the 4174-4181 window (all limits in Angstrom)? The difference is 2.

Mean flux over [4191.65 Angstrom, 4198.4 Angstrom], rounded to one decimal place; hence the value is 34.1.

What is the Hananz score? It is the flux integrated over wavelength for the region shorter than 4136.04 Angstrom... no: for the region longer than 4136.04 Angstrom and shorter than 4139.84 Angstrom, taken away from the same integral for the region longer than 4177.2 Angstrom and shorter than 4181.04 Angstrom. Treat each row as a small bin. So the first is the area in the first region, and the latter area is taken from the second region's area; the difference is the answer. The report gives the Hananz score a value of -4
